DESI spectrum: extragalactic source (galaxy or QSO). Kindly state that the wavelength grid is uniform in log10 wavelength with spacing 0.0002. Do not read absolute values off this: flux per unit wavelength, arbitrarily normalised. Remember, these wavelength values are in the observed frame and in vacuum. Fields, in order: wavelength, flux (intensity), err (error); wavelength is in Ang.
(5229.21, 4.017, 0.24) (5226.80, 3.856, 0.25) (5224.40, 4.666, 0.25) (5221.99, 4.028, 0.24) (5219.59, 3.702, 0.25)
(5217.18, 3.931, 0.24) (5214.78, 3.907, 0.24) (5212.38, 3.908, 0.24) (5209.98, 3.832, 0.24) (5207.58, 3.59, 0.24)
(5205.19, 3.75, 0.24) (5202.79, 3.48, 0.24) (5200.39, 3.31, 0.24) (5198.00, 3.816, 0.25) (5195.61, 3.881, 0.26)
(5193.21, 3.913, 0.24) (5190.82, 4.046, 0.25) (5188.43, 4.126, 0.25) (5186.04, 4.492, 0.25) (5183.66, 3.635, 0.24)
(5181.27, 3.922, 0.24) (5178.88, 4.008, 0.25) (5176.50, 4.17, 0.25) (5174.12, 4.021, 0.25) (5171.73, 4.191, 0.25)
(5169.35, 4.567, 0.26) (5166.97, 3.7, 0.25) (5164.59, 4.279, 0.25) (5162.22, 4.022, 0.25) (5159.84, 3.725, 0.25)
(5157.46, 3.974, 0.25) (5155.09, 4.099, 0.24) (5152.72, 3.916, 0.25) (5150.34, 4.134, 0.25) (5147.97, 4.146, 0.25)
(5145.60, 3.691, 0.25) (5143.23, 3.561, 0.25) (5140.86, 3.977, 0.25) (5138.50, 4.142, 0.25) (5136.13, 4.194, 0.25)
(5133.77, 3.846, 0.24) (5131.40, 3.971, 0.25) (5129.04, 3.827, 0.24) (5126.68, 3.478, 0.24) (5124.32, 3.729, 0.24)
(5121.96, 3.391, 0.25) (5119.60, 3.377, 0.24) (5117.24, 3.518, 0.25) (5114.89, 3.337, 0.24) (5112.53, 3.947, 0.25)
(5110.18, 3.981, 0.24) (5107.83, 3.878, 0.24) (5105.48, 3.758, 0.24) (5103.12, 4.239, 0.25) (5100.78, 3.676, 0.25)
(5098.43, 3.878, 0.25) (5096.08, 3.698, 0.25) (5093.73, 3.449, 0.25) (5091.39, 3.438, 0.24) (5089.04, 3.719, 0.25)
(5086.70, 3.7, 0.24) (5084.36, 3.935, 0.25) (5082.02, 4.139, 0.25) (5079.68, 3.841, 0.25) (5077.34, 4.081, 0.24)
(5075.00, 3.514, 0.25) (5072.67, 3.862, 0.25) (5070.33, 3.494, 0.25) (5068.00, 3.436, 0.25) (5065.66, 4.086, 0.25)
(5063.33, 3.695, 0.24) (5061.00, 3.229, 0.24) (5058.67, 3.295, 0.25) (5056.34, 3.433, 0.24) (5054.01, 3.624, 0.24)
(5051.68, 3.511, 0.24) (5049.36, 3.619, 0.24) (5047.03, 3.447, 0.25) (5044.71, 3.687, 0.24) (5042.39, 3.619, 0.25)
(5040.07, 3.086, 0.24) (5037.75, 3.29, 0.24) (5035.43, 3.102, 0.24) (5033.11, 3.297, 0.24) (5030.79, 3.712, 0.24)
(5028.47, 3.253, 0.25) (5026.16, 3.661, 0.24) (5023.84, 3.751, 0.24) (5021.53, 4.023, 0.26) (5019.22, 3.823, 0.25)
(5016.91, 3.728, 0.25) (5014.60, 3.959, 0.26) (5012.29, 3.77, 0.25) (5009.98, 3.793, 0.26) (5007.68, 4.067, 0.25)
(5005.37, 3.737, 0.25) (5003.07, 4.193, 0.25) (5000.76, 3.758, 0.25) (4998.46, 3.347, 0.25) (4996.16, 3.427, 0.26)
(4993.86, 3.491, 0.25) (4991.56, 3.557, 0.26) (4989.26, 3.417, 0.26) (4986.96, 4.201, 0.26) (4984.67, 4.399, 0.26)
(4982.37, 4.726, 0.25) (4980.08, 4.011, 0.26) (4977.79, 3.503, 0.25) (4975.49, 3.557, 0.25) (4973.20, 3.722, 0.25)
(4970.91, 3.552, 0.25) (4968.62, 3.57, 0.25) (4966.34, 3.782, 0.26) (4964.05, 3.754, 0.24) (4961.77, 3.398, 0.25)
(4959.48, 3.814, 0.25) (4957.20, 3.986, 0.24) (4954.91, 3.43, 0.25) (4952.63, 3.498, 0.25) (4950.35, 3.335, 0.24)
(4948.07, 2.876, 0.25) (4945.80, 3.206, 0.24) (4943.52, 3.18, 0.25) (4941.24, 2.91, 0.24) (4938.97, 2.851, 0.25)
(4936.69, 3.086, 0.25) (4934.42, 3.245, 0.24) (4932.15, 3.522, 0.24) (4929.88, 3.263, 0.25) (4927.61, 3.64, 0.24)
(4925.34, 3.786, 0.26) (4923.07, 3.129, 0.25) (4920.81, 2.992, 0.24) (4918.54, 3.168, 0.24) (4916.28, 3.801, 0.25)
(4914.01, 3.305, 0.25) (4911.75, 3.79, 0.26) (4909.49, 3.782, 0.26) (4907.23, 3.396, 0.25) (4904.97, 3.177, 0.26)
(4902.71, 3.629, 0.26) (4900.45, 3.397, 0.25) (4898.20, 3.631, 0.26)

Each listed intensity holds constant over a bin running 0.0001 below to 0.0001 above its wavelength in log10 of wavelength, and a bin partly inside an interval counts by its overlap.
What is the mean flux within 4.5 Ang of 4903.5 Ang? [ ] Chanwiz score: 3.4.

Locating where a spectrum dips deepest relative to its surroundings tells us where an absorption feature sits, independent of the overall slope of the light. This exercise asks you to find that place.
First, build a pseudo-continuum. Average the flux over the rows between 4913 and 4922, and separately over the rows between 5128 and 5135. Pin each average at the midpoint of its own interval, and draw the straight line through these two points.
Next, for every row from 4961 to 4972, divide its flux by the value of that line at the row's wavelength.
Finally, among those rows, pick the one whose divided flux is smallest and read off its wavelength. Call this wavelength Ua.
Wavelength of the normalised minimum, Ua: 4961.77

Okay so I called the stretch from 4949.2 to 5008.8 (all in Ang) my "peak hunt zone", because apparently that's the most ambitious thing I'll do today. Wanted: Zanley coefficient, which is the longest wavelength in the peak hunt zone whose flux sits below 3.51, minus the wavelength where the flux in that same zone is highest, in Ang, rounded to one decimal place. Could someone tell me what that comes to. 16.1 Ang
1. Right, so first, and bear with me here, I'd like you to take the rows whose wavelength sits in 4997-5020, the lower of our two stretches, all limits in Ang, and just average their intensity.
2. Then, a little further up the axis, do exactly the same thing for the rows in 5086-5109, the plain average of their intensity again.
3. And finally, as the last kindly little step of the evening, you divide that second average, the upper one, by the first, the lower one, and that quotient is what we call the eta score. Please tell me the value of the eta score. 0.98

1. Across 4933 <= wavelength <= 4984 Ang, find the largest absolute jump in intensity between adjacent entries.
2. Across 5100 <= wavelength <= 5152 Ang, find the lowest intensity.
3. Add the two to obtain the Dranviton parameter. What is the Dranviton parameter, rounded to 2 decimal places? 4.05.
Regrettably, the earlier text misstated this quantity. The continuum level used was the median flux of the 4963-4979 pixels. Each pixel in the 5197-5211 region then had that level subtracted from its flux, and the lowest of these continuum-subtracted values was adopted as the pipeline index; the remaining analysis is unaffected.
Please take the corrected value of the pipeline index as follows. -0.3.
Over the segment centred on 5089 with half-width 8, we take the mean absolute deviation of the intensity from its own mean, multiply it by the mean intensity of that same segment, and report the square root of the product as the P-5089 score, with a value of 0.81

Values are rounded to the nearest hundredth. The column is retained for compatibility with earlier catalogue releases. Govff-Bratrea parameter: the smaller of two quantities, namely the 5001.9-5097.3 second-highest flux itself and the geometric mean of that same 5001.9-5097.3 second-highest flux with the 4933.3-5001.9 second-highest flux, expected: 4.14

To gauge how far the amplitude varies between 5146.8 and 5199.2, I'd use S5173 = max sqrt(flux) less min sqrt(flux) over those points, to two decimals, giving 0.23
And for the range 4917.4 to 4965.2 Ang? 0.31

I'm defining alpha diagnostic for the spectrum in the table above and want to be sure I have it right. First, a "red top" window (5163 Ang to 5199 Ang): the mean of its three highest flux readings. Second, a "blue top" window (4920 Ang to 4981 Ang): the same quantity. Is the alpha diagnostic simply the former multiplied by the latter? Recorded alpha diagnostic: 17.5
